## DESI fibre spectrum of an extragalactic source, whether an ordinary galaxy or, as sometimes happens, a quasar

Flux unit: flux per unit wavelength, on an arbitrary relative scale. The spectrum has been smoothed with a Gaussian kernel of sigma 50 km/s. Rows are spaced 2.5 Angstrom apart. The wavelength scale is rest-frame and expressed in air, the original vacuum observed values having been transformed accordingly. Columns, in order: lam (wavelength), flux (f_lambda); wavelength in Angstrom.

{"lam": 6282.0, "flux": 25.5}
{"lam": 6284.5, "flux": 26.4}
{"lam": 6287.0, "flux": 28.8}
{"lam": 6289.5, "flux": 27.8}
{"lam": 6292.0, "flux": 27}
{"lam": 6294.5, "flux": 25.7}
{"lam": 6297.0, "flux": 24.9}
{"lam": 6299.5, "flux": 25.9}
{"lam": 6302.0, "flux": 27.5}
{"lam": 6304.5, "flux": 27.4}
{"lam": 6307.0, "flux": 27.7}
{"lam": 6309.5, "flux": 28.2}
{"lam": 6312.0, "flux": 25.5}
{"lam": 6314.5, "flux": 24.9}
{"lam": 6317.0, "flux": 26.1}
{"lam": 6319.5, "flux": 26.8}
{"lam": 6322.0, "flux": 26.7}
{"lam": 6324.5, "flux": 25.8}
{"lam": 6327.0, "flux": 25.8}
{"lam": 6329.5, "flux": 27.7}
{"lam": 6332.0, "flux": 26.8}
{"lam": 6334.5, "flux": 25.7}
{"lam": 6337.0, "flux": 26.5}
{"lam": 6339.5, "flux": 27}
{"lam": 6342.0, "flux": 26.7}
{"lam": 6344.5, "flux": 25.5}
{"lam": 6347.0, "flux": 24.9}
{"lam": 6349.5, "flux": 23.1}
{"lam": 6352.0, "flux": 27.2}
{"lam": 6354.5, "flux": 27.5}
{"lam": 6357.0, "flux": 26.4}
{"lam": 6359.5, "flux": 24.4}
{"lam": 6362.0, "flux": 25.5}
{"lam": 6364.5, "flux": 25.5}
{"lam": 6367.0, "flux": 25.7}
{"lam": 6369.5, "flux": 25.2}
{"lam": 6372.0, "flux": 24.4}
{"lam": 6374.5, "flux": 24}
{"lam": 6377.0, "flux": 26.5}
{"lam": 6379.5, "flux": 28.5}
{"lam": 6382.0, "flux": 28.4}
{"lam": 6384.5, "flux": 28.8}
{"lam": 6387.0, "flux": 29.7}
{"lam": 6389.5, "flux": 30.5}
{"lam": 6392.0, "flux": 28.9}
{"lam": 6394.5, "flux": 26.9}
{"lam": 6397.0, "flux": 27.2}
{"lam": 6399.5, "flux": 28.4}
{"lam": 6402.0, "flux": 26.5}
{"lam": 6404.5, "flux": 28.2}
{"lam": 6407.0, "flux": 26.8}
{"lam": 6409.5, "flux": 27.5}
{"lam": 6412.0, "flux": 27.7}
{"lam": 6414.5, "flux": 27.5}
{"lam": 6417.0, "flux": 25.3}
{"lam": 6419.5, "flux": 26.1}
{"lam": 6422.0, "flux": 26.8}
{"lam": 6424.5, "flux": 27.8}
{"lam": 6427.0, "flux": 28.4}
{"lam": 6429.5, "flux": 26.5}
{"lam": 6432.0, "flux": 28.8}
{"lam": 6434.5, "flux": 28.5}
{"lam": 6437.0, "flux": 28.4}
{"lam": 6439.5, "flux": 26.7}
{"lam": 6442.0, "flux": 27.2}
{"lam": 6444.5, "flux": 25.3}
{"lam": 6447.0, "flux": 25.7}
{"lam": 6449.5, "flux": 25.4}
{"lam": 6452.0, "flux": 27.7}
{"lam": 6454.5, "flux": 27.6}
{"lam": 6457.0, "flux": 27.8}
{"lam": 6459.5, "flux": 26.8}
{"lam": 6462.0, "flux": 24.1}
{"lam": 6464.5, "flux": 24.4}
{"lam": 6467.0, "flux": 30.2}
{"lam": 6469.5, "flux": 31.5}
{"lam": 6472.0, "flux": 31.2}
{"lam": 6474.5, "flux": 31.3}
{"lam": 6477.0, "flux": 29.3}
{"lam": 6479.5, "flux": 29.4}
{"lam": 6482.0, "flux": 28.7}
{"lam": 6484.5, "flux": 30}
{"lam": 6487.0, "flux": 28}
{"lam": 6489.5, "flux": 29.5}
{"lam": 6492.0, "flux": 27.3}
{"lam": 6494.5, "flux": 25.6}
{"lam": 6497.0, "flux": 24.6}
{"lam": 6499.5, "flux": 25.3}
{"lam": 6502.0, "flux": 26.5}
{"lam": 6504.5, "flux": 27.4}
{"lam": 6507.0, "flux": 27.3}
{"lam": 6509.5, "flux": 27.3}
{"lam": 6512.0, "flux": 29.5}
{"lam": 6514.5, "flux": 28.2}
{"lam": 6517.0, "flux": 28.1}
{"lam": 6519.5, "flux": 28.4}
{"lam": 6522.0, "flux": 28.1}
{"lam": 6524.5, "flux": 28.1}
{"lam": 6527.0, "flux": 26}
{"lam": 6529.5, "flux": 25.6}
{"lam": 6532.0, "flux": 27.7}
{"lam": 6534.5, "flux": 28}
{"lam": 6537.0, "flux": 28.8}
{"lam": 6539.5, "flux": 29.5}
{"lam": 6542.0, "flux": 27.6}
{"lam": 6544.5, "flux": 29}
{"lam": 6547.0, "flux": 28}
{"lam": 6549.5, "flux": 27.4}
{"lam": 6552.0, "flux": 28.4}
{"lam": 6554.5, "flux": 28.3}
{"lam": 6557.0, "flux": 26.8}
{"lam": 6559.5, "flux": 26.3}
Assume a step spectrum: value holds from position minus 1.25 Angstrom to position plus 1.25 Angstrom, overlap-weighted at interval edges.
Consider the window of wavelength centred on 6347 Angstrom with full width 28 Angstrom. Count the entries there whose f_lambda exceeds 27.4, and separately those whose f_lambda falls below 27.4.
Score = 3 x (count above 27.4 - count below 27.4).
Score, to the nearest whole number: -27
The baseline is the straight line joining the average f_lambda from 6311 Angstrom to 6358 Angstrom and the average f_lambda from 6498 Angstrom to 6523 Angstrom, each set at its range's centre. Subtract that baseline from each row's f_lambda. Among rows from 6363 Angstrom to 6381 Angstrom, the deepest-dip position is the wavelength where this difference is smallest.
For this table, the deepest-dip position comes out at 6374.5 Angstrom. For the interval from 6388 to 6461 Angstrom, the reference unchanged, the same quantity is 6444.5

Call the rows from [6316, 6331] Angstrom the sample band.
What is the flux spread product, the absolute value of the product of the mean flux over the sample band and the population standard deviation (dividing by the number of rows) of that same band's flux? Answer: 18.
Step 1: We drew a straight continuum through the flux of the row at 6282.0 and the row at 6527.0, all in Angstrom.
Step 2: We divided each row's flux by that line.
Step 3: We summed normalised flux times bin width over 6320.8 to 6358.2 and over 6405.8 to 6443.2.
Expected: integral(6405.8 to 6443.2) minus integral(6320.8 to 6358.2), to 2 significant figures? 1.4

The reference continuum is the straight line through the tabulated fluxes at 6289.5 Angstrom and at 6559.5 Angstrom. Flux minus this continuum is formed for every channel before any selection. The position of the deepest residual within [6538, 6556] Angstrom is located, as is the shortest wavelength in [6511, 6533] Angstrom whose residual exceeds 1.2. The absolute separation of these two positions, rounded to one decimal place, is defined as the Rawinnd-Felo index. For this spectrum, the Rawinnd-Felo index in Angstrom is 37.5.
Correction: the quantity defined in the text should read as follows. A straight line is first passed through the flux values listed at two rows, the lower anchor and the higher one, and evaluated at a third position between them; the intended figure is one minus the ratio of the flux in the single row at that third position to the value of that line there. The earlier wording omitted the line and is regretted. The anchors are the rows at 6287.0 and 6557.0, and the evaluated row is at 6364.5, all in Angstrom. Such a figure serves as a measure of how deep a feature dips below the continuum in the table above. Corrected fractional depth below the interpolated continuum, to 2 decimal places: 0.10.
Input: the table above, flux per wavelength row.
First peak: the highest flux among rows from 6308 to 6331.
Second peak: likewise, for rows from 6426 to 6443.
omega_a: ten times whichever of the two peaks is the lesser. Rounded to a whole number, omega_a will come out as 282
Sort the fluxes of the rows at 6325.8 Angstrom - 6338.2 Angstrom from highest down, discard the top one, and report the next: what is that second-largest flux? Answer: 26.8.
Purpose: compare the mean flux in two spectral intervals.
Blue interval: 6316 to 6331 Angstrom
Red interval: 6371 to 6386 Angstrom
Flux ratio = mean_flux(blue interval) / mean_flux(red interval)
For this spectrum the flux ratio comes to 0.99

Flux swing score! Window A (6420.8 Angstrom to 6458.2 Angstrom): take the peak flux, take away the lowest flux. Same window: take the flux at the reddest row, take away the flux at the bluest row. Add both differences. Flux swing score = 4.5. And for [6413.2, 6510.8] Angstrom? 7.2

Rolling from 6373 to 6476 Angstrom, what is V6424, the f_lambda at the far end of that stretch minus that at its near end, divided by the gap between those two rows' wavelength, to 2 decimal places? 0.07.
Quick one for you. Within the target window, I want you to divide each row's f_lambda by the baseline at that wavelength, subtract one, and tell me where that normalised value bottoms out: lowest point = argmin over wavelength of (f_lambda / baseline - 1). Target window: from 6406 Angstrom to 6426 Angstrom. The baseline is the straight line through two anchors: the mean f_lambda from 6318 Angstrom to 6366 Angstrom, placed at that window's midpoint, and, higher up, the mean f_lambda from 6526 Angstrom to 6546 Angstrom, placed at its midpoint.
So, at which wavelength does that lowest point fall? 6417.0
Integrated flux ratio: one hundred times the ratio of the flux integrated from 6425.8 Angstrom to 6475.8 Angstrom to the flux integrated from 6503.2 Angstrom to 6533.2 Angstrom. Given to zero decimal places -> 167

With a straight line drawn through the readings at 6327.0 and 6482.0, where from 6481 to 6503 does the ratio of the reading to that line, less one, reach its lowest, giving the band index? 6497.0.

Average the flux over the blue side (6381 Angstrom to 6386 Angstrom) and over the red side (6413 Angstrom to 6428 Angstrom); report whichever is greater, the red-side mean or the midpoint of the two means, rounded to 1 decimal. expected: 27.8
